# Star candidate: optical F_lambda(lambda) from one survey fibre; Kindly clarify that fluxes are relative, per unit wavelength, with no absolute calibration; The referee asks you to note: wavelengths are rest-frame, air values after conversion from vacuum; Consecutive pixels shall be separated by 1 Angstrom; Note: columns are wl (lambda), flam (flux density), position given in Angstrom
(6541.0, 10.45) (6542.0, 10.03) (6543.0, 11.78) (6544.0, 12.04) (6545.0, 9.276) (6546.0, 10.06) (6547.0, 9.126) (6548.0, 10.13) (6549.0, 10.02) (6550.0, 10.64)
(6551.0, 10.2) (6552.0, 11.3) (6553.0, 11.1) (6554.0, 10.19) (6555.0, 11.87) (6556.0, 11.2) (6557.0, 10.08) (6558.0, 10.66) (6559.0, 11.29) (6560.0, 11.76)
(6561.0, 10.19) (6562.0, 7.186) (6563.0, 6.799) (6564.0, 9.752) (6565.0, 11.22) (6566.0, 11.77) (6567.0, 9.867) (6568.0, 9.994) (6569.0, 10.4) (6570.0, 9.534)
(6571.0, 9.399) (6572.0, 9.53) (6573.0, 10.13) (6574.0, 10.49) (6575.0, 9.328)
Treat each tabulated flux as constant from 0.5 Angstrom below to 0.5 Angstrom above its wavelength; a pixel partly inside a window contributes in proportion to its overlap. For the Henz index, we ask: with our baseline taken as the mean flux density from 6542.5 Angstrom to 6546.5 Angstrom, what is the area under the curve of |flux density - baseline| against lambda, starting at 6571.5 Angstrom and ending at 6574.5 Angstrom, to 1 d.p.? 2.2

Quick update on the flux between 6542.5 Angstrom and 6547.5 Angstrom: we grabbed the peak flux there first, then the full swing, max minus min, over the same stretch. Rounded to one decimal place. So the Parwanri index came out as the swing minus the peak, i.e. -9.1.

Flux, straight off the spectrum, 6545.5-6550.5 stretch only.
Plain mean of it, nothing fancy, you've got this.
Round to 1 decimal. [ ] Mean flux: 10.0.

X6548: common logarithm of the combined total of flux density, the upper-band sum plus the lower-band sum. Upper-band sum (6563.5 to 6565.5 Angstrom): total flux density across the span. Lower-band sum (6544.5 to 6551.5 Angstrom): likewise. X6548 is 1.96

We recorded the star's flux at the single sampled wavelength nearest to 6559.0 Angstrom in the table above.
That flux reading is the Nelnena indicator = 11.29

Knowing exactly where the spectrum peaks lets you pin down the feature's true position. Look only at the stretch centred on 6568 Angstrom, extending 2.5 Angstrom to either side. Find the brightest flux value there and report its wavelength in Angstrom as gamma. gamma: 6566.0 Angstrom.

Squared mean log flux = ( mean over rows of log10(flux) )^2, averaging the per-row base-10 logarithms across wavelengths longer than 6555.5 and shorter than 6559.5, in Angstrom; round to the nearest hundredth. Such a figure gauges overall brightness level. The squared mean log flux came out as 1.07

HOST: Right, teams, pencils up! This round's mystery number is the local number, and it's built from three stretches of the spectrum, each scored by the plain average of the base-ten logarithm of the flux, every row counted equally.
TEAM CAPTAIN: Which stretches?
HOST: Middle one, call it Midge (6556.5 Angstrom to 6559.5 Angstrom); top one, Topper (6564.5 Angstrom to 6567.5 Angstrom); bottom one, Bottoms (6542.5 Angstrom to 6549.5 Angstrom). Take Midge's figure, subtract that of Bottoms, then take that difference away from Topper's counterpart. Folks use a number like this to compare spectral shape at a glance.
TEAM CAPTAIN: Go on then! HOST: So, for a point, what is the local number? 1.02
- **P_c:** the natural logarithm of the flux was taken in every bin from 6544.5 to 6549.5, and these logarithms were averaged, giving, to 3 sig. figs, 2.27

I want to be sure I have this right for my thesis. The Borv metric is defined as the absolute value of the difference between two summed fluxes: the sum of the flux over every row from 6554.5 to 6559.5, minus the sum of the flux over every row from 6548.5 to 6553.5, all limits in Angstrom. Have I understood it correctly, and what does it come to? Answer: 1.8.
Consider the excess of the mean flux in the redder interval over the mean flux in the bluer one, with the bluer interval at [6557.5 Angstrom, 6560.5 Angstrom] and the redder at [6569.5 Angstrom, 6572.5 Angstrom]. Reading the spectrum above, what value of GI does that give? -1.7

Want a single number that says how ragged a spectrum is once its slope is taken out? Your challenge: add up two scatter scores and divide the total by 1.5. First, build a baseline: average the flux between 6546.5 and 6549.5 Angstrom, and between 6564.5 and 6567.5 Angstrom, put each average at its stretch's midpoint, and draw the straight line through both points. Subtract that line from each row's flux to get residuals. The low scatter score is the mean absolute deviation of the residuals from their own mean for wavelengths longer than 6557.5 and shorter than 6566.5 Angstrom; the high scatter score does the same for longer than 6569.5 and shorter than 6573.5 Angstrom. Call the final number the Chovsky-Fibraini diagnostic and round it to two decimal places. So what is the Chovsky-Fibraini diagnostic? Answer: 1.12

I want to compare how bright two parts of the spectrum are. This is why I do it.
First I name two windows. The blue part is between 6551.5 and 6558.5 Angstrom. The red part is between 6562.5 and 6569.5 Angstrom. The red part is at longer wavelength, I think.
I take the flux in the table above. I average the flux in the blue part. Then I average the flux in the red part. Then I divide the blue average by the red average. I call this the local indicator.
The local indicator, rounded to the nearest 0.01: 1.09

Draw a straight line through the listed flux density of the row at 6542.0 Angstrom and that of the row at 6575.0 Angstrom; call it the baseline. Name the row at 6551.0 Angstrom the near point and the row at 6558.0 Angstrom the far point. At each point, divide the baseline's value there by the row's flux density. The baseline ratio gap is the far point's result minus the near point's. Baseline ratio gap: -0.06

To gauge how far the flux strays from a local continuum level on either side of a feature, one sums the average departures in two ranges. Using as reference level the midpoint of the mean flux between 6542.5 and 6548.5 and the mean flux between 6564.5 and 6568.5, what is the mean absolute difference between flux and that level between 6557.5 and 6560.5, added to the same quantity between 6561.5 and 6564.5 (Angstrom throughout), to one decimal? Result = 3.3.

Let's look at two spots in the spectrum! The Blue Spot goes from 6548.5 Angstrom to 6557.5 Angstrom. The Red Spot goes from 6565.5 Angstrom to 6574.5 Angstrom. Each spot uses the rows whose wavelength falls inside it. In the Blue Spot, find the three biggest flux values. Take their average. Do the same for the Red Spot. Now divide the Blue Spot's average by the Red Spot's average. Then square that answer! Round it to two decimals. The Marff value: 1.11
